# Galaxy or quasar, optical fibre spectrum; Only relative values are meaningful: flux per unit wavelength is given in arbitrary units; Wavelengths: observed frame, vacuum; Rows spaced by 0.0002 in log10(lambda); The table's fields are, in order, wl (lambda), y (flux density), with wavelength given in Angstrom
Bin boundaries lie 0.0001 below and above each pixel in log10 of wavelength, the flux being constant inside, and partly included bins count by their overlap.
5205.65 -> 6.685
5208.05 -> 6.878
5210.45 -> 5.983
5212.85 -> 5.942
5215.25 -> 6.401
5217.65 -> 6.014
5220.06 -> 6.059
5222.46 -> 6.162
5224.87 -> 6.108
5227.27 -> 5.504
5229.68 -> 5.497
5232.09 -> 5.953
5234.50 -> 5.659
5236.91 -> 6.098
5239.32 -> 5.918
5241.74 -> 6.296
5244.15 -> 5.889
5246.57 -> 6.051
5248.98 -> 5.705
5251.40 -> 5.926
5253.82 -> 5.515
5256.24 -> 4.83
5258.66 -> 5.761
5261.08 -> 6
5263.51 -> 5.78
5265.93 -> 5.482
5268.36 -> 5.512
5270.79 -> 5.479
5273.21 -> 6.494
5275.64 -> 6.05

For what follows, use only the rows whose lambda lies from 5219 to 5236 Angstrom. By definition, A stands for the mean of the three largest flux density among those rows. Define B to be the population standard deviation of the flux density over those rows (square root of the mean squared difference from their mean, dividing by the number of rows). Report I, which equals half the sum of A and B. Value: 3.19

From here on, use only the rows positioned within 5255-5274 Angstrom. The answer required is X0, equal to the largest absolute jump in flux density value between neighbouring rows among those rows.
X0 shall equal 1.0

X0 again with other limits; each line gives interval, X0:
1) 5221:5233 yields 0.6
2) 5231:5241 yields 0.4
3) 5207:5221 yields 0.9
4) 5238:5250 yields 0.4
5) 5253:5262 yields 0.9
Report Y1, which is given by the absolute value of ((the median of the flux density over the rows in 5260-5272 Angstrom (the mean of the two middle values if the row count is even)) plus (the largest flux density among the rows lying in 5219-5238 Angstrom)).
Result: 11.67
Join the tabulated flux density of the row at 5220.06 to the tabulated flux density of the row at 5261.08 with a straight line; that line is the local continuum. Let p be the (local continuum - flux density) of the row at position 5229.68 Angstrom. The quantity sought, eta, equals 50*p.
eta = 27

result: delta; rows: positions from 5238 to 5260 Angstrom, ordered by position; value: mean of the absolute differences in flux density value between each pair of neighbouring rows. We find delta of 0.44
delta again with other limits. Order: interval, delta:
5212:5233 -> 0.26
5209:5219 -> 0.30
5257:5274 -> 0.31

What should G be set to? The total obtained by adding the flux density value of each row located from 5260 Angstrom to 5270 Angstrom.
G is 22.8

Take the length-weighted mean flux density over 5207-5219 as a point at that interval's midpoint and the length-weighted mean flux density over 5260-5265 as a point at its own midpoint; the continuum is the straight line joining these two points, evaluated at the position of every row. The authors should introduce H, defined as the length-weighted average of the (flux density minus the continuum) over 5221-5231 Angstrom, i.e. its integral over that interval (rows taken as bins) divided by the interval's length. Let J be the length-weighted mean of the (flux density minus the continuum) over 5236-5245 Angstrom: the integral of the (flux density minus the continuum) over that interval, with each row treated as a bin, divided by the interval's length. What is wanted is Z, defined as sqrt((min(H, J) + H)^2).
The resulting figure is 0.62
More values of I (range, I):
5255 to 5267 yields 3.13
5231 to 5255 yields 3.18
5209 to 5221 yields 3.16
